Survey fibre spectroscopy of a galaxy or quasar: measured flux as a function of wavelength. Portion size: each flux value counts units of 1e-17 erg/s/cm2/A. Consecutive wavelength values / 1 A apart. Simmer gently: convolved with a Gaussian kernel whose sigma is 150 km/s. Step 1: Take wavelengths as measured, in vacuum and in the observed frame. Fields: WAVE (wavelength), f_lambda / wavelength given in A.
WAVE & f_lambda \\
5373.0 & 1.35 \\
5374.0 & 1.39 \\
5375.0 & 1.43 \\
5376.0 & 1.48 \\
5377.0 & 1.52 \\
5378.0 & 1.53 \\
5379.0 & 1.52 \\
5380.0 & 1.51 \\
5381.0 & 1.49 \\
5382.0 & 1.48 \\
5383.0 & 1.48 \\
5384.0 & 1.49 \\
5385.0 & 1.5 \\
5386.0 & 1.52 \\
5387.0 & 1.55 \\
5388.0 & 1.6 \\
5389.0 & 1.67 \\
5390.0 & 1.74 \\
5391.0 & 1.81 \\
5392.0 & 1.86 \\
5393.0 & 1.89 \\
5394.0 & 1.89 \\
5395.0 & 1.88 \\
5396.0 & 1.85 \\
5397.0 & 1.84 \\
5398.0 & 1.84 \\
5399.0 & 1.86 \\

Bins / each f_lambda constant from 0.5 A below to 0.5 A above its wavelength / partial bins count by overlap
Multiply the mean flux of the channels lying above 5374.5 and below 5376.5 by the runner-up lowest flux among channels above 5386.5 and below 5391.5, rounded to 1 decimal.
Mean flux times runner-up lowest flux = 2.3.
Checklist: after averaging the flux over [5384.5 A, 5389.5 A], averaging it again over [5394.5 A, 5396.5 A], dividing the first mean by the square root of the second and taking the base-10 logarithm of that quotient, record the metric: 0.060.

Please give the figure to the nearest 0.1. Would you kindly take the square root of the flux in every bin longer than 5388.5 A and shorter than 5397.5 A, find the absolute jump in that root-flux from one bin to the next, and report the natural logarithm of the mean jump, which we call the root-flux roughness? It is -4.4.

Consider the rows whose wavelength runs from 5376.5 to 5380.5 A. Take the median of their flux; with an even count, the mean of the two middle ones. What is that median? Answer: 1.52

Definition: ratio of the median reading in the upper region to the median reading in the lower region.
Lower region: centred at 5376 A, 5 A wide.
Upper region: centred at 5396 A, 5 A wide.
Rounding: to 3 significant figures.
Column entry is 1.25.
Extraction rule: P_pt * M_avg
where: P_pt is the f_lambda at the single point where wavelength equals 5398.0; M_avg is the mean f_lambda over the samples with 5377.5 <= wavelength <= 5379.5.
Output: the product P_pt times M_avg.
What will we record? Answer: 2.8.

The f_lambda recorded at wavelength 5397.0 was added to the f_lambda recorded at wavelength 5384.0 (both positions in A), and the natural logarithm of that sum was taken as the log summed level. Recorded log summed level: 1.203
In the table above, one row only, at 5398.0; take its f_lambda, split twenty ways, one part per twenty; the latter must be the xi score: 0.092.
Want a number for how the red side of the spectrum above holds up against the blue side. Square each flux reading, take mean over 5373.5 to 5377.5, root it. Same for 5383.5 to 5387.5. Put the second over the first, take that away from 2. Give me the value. 0.96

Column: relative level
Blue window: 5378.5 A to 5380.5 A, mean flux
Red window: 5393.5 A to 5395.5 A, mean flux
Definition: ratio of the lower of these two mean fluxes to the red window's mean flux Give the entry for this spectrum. 0.80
